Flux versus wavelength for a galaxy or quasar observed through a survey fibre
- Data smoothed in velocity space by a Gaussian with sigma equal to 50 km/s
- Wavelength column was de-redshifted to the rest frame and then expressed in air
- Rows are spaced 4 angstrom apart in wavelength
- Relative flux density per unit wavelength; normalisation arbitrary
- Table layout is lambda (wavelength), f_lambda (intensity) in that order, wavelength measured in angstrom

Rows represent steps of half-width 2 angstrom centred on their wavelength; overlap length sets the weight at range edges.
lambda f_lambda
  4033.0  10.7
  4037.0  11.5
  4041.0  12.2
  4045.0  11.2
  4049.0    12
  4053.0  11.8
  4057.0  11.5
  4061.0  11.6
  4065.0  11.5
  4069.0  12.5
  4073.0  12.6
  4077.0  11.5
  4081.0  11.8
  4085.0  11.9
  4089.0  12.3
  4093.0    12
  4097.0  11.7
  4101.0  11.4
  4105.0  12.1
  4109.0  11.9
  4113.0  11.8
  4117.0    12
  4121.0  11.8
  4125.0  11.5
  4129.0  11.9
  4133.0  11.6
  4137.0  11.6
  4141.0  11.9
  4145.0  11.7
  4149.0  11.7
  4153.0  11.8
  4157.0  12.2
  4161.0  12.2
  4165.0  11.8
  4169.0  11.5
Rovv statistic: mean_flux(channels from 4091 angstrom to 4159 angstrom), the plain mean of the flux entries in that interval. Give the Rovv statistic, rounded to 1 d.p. 11.8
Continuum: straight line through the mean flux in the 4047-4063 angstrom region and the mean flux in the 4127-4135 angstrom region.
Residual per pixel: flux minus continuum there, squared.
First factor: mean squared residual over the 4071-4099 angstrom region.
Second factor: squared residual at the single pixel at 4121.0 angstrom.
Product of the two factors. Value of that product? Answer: 0.0005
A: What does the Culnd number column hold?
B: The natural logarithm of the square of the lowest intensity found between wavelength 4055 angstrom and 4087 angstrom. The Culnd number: 4.885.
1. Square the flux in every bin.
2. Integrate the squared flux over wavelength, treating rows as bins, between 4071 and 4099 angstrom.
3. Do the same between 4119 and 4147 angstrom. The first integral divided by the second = 1.05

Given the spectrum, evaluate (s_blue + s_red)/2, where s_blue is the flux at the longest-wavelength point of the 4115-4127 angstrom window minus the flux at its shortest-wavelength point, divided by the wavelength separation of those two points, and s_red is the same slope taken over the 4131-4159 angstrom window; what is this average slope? -0.019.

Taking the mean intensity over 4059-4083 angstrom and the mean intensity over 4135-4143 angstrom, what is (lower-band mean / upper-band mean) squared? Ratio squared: 1.03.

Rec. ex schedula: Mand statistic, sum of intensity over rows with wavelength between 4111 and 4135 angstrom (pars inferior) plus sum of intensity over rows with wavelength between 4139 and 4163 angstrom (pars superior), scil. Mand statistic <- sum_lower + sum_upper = 142.1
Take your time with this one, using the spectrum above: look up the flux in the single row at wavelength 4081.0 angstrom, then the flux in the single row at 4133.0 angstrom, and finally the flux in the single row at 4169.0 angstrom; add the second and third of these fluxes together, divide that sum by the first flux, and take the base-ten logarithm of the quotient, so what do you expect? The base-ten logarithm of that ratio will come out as 0.292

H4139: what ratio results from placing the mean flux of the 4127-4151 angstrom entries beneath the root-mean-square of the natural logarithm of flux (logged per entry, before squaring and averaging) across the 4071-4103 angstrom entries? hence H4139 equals 0.211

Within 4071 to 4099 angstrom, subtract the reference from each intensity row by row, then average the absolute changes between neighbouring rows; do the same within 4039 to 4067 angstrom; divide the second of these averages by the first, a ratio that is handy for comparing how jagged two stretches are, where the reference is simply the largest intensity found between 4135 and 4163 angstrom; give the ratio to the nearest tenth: 1.0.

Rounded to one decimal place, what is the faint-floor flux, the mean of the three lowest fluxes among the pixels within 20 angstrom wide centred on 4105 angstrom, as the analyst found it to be 11.6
